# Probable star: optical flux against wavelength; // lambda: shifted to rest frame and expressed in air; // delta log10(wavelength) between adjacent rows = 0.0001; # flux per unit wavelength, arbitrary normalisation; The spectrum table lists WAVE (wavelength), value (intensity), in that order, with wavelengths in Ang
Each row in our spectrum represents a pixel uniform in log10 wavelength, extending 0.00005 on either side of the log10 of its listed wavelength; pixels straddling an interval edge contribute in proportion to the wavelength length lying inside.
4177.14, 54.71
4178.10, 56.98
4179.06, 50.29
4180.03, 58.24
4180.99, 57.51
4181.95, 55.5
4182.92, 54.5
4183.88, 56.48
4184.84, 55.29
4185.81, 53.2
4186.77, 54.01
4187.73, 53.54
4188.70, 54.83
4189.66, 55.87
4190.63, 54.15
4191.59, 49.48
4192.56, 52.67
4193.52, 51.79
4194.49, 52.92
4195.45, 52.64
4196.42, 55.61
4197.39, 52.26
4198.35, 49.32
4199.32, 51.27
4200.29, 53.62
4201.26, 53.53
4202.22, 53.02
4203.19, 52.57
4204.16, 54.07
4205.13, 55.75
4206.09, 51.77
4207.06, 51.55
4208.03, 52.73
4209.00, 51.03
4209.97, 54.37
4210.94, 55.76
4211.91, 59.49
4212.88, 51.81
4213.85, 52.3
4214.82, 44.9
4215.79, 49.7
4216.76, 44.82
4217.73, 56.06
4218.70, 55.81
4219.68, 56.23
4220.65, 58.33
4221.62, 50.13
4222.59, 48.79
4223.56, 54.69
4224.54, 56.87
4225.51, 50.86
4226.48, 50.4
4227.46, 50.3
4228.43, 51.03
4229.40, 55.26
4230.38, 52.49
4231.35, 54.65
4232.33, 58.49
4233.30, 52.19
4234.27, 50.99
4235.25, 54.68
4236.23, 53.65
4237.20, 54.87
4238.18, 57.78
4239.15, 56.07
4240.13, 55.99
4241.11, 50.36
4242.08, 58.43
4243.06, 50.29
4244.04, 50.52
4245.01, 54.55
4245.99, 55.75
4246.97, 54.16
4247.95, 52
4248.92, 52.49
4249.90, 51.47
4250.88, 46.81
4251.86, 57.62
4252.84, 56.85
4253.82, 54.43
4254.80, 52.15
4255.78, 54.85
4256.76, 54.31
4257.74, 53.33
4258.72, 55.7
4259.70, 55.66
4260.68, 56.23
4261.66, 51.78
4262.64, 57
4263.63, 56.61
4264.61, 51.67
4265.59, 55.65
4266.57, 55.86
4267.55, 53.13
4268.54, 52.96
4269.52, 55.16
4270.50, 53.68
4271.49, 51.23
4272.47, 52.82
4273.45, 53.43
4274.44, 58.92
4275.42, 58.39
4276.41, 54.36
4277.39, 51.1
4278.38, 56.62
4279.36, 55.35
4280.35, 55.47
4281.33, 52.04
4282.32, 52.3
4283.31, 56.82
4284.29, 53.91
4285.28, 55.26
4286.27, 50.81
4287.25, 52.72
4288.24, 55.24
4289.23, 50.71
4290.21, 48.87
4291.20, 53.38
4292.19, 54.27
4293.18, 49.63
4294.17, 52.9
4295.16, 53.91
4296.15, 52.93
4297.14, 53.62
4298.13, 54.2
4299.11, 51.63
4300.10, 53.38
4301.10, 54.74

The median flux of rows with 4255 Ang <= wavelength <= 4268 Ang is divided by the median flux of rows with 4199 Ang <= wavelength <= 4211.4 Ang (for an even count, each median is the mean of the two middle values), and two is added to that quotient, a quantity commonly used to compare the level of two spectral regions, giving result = 3.05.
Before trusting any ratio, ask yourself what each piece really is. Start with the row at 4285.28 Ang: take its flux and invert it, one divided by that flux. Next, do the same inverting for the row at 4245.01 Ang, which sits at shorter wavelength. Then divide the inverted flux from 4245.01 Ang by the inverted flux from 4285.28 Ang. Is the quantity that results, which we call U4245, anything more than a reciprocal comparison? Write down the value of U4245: 1.01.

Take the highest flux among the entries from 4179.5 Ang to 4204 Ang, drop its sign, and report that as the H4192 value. 58.2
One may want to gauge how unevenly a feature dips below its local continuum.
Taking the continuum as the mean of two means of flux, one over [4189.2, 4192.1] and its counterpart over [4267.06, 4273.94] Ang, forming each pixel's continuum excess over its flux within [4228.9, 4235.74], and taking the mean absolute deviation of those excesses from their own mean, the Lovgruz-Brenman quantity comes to 1.9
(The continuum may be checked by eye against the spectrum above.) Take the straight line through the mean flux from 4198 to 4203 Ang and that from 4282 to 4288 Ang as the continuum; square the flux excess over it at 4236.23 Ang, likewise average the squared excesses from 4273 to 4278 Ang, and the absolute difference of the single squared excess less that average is 11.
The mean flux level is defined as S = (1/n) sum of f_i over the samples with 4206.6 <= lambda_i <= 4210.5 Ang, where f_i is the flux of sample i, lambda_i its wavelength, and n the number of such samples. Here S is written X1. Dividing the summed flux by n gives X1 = 52.4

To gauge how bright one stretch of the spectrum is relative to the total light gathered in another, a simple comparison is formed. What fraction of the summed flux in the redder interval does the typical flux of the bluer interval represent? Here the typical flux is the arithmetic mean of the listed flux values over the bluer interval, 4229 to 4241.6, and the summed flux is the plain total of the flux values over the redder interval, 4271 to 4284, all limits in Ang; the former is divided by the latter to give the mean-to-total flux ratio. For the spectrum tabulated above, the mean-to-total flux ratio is 0.0768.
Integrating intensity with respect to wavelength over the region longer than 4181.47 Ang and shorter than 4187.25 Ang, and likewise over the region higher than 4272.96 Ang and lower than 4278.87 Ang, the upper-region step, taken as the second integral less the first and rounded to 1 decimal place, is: 10.7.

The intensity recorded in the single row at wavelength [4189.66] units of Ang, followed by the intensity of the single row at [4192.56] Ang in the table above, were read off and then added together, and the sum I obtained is 109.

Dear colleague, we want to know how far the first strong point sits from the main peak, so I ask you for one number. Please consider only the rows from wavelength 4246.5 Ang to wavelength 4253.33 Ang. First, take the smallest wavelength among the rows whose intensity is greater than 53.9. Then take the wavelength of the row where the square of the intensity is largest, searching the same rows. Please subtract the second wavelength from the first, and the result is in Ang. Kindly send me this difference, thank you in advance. -4.9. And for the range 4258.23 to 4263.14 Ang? -3.9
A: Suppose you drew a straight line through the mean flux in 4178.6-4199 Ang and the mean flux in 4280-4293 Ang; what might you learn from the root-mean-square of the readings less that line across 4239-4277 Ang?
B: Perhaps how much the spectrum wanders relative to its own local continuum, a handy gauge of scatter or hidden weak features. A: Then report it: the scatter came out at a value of 2.7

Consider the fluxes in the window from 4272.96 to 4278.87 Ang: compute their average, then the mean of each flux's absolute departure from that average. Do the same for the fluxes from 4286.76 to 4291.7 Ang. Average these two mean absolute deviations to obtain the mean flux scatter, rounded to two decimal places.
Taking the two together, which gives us 2.21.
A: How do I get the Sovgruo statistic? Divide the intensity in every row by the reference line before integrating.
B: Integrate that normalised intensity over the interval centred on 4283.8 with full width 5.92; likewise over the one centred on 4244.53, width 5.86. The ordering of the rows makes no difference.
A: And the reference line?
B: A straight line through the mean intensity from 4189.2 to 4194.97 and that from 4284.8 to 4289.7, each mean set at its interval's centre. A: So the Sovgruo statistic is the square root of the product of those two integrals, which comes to 5.98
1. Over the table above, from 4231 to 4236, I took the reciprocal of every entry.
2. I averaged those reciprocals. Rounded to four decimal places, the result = 0.0185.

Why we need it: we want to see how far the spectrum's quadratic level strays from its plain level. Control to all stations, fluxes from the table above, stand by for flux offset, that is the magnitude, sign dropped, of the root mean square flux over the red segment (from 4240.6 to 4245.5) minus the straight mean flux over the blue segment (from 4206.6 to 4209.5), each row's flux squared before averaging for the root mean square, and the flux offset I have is 1.2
